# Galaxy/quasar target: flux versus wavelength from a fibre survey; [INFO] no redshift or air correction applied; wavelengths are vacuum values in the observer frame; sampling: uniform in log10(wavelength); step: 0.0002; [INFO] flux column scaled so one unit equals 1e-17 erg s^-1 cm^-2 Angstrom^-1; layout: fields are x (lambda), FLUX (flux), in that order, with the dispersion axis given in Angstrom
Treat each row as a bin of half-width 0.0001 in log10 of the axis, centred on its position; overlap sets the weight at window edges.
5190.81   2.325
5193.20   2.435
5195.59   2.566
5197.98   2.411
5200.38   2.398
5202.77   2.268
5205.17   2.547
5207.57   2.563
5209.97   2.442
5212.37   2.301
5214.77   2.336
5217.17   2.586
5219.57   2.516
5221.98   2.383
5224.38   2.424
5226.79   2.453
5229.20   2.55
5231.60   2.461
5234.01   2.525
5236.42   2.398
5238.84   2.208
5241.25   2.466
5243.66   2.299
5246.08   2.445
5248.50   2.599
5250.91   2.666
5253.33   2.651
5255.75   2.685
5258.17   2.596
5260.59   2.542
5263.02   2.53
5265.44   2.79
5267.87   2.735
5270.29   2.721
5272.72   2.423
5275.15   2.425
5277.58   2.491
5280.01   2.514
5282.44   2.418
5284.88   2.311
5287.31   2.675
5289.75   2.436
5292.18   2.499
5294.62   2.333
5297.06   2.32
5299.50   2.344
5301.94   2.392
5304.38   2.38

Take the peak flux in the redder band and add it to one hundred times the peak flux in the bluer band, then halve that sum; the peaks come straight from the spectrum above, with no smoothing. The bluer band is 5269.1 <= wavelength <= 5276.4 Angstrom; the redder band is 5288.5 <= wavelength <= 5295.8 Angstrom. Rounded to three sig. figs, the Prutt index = 137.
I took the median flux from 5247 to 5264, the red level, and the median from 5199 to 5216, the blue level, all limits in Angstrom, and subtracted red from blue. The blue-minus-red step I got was -0.20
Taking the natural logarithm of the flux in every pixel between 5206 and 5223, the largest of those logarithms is 0.950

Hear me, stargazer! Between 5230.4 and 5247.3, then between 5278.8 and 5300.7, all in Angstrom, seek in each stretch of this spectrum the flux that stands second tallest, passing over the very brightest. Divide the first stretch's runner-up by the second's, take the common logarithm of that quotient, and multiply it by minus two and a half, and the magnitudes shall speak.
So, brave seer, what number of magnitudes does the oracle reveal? 0.021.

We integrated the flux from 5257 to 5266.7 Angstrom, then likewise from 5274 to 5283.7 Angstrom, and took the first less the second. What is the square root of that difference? 1.2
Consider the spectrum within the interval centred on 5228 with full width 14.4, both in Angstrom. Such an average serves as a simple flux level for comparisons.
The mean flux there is 2.47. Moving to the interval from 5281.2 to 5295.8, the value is 2.45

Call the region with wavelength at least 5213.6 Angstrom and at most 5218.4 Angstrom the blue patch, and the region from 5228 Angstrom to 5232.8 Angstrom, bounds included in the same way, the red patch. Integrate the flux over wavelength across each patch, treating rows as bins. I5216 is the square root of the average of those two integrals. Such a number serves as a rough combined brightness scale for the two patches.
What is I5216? 3.5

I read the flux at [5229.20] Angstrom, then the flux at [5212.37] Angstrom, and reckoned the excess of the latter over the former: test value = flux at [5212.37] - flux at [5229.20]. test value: -0.25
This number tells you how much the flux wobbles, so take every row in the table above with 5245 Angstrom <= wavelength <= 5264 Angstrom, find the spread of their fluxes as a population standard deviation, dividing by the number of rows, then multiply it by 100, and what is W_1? 7.5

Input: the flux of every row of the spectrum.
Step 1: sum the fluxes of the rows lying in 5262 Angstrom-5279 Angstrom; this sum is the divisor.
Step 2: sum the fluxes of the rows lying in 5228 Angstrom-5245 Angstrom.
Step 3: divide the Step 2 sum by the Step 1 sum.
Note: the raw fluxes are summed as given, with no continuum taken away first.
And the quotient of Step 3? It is 0.93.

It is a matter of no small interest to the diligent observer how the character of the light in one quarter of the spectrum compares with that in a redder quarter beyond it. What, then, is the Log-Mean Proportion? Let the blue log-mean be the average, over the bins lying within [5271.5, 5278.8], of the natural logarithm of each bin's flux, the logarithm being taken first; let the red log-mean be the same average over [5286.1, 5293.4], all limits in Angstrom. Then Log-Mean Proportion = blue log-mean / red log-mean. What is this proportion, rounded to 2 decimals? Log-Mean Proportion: 0.96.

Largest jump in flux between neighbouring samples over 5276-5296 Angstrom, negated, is -0.36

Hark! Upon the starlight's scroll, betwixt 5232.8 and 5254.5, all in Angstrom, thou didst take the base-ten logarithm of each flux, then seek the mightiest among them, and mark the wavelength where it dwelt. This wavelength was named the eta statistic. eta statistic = 5250.91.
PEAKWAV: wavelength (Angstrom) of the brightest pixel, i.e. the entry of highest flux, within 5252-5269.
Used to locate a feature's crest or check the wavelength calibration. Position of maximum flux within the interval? 5265.44 Angstrom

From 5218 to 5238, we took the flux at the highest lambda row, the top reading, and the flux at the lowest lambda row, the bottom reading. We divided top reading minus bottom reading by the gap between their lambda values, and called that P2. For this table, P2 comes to -0.007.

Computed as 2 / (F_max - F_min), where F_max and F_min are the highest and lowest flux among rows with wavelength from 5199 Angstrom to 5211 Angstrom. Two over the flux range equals 6.8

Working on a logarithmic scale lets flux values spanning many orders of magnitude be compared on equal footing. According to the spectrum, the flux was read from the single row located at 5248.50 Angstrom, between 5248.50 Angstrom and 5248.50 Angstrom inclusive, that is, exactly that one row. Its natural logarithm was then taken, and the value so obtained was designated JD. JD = 0.96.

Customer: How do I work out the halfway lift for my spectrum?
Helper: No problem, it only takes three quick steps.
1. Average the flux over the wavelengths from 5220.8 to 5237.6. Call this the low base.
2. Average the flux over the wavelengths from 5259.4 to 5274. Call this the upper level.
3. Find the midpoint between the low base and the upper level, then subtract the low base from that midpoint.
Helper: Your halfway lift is 0.08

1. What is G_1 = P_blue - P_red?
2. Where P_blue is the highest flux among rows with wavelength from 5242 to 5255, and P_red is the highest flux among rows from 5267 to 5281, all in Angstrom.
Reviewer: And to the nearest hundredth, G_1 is -0.07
